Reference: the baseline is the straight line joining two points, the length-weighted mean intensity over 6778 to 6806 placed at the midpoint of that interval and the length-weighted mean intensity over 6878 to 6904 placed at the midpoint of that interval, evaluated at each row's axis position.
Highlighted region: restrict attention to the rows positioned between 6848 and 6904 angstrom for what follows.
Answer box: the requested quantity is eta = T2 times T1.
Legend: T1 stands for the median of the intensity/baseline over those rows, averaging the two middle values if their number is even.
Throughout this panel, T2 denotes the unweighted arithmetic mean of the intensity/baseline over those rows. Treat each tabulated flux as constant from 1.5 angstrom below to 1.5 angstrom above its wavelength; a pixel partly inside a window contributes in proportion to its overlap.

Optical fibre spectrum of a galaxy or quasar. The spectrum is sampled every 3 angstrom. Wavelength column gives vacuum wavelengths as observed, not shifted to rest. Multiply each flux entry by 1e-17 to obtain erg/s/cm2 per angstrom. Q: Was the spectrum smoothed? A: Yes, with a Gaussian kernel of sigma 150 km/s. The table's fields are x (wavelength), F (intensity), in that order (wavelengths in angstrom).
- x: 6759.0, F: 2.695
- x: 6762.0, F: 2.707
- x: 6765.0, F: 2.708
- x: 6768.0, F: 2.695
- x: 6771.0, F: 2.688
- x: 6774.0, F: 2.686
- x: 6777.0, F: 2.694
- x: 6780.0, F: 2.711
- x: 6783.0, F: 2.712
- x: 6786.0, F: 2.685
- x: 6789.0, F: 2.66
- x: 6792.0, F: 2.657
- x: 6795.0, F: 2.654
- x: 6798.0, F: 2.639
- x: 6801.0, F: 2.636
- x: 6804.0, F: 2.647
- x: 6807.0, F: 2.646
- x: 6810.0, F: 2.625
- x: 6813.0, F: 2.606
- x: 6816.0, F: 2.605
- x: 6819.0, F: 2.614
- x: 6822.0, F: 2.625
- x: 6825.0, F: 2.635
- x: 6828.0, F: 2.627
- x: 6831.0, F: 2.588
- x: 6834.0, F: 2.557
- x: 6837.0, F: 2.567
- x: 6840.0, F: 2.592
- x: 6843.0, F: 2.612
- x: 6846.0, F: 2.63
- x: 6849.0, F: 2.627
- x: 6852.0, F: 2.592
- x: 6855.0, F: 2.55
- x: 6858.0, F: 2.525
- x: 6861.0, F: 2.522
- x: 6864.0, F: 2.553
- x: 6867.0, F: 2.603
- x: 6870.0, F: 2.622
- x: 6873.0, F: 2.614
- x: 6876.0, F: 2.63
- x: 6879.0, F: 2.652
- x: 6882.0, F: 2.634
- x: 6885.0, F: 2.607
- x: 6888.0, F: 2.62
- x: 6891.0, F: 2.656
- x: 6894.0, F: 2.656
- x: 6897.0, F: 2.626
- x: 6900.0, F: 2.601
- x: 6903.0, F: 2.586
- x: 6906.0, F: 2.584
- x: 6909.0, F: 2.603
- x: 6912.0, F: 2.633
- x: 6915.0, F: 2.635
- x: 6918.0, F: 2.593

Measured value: 0.98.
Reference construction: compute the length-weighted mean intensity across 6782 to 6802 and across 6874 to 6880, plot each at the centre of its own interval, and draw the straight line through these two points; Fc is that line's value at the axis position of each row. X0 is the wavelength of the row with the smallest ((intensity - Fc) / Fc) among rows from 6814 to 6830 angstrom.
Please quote 6816.0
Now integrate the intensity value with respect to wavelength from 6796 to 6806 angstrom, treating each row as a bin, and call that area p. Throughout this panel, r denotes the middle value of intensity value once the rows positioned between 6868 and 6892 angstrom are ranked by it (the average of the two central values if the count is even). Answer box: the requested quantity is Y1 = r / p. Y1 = 0.10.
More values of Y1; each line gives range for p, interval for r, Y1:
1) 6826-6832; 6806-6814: 0.17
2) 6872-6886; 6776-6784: 0.07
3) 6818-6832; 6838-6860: 0.07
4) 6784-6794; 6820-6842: 0.10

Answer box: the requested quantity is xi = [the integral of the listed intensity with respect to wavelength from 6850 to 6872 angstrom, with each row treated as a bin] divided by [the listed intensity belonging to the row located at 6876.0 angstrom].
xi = 21.5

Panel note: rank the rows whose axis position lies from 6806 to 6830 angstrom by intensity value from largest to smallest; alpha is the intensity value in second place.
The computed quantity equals 2.635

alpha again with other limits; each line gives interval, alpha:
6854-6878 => 2.622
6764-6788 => 2.711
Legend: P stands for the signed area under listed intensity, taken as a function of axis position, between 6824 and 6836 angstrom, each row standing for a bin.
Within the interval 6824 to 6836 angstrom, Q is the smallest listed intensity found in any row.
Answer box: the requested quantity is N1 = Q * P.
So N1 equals 79.7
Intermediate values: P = 31.2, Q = 2.557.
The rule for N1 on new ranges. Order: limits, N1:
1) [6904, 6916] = 81.0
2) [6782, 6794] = 85.3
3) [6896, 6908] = 80.6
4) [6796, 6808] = 83.6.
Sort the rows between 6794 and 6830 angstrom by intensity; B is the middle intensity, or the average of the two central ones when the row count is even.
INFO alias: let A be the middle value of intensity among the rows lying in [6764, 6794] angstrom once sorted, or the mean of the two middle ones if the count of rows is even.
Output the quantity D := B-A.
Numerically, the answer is -0.06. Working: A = 2.69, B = 2.63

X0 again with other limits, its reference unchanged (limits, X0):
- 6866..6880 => 6867.0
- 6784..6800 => 6798.0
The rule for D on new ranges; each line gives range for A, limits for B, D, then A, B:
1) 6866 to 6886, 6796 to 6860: -0.01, 2.62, 2.61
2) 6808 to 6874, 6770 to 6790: 0.08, 2.61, 2.69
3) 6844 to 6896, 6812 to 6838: -0.01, 2.62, 2.61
